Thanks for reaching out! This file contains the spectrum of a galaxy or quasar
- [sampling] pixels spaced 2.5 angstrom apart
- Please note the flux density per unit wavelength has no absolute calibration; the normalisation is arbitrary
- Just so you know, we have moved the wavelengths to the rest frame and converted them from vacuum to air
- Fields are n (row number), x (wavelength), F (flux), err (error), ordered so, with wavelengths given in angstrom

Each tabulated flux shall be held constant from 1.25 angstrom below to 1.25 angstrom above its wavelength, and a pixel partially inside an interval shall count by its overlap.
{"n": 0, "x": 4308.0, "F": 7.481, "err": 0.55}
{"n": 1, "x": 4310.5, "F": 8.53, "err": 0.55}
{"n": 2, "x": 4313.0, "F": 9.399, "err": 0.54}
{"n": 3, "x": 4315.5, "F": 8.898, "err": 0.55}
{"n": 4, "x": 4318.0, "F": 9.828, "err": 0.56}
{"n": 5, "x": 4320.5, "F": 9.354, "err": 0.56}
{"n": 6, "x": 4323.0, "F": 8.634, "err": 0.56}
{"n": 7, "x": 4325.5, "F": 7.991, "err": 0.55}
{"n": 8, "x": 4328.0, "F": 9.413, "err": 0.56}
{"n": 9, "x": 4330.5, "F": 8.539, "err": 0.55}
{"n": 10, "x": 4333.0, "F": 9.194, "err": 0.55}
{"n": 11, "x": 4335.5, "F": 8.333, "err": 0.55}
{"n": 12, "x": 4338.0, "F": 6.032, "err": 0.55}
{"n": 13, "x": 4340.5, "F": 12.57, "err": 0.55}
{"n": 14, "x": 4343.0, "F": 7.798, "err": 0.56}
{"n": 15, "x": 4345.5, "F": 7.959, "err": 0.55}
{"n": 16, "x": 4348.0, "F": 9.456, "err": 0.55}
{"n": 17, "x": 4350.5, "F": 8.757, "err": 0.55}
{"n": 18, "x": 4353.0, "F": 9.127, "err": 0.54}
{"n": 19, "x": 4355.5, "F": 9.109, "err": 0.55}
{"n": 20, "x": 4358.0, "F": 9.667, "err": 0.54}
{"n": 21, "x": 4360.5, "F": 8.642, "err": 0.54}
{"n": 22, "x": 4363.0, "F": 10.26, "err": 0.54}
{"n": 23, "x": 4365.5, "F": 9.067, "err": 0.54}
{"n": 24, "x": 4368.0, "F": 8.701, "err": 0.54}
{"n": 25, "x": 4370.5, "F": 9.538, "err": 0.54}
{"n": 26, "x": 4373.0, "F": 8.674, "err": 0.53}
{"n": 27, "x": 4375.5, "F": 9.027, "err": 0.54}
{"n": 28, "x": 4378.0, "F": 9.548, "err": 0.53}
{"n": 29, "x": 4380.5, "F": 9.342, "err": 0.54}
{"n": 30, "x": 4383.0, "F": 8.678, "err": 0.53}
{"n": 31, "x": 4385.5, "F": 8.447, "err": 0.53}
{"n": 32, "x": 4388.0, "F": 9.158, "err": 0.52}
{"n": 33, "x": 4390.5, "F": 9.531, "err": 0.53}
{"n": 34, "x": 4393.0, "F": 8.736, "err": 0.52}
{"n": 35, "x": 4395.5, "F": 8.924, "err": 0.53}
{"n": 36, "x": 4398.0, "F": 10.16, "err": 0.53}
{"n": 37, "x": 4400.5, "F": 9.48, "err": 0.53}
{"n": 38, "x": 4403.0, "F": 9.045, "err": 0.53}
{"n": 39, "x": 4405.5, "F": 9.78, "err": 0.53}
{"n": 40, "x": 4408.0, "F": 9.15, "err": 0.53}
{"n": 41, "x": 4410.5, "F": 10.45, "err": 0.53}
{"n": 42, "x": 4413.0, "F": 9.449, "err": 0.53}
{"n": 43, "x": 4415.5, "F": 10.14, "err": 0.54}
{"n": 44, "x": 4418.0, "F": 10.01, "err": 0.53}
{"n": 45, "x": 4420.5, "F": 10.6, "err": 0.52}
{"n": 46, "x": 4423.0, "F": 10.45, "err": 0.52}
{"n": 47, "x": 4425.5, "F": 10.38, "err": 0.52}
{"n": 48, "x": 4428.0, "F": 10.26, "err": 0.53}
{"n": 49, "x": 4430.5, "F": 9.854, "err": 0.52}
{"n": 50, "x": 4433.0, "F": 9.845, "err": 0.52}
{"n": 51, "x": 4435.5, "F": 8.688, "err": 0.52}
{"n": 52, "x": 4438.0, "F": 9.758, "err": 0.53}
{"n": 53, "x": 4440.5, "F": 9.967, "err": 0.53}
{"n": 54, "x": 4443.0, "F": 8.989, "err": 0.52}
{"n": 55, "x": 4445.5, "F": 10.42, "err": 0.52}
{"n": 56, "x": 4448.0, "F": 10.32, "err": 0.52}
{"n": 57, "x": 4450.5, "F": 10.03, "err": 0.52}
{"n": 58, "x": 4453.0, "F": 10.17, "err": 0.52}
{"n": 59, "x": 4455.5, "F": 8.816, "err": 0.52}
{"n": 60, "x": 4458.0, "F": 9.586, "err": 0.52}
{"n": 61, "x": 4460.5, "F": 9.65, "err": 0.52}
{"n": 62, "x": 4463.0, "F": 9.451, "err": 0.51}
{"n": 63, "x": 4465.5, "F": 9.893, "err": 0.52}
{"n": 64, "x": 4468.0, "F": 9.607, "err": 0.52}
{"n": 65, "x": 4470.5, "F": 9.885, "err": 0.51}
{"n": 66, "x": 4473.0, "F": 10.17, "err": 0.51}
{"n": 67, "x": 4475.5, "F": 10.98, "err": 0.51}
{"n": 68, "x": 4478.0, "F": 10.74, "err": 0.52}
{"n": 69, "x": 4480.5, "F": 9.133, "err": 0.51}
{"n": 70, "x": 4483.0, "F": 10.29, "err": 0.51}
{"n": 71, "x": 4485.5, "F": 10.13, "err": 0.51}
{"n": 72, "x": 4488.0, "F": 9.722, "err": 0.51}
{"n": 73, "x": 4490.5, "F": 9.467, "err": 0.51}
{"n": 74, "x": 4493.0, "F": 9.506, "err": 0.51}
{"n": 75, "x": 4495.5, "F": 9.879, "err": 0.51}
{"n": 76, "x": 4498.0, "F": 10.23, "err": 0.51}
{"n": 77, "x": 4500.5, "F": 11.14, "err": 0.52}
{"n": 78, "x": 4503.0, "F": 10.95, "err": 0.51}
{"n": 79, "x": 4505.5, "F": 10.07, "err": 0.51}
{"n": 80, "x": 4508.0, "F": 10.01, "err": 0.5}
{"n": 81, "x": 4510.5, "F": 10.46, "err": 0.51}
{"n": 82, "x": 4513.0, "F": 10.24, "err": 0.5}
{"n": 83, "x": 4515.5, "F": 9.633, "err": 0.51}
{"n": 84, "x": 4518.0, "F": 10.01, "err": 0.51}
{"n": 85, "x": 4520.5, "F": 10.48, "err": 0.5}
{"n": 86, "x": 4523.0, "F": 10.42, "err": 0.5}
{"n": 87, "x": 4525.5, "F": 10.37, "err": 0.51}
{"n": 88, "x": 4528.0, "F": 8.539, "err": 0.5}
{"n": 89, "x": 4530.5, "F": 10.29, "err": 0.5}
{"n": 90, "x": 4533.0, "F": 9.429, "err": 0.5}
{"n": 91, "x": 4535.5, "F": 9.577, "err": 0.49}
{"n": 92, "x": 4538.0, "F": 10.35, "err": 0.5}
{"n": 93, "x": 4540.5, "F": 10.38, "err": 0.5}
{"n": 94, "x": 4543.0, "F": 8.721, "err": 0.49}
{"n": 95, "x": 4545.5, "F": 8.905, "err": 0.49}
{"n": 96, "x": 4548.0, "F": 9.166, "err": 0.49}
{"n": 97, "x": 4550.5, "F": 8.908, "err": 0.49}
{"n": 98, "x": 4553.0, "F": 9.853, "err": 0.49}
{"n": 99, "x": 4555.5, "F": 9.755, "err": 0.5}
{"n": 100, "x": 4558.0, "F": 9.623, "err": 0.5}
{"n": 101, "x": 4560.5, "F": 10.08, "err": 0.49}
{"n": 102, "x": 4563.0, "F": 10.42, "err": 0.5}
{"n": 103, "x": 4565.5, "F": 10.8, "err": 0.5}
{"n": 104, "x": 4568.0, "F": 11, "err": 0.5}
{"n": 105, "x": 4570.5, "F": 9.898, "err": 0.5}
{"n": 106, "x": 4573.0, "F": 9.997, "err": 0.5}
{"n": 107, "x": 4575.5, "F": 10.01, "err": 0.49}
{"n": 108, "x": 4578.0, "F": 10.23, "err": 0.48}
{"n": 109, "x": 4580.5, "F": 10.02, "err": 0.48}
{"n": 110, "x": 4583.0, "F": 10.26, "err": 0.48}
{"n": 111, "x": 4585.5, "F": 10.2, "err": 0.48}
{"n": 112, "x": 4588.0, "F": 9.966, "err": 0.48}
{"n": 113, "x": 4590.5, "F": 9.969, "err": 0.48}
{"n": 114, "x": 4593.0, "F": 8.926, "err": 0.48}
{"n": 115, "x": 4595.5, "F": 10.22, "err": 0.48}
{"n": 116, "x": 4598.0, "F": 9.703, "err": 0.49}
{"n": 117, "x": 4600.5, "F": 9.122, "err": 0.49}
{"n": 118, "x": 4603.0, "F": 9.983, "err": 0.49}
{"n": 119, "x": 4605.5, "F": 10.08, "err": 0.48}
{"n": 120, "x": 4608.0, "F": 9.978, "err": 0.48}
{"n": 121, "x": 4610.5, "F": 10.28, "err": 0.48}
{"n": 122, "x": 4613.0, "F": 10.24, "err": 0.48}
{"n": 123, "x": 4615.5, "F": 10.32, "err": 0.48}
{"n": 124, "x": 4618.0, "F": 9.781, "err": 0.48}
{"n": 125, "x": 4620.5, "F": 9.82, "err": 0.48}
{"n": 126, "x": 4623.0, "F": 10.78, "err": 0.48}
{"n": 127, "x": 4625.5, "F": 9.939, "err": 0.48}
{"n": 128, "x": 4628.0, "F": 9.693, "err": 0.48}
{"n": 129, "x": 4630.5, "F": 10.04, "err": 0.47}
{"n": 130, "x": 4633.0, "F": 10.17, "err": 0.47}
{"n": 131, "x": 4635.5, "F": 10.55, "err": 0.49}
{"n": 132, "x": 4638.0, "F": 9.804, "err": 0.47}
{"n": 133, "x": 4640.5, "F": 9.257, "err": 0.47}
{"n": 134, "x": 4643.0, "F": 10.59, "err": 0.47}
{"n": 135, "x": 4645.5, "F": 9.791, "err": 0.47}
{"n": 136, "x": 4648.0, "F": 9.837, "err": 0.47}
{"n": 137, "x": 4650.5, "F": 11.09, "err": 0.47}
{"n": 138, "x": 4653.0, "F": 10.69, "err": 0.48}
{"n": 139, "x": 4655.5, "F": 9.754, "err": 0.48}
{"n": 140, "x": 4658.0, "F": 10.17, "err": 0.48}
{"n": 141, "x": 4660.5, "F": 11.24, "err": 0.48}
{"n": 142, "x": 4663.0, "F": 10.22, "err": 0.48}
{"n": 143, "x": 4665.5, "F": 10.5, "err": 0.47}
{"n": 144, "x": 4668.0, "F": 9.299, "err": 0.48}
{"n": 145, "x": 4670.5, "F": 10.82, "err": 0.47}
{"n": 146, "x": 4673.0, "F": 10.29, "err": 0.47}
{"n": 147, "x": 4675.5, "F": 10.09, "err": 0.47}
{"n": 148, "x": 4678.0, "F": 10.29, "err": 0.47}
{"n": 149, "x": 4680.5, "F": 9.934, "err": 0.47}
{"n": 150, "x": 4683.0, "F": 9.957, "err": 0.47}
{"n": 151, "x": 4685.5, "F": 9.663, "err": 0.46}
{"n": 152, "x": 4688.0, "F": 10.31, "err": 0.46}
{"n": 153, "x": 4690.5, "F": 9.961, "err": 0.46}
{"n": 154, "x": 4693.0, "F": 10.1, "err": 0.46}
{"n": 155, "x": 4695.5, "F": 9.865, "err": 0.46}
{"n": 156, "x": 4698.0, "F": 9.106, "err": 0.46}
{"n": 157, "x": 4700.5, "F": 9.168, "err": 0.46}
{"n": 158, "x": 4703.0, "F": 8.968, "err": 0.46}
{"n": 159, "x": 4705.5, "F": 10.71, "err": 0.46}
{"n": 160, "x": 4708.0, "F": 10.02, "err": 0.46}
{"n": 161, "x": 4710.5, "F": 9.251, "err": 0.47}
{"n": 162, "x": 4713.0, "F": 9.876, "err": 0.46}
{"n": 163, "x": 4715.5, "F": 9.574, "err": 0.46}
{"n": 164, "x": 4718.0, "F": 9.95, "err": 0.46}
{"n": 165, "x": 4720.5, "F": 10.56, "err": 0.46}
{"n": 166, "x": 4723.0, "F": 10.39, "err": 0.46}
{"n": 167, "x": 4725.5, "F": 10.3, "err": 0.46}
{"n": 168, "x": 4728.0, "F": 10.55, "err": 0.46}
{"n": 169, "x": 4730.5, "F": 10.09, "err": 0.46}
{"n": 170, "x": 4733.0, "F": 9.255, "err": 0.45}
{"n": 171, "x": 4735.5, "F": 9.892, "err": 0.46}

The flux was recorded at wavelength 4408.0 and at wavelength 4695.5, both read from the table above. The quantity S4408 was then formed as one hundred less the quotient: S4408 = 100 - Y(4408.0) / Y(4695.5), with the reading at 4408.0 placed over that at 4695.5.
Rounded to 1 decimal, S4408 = 99.1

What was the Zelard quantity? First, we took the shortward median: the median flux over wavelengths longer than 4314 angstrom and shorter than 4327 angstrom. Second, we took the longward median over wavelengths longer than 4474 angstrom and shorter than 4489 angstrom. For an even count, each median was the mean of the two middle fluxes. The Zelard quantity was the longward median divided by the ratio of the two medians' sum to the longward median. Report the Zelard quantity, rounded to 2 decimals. 5.46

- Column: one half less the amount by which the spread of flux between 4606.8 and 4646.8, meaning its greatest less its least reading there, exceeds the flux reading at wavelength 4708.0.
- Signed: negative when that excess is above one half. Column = 9.00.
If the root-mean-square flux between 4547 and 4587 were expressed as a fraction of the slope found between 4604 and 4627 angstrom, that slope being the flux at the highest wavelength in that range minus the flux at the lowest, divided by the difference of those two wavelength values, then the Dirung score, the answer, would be -1422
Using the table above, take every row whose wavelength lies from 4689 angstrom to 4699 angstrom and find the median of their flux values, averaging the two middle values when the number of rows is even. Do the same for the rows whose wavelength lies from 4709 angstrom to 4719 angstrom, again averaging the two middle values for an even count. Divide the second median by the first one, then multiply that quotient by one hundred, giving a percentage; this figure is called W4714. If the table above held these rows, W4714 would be 98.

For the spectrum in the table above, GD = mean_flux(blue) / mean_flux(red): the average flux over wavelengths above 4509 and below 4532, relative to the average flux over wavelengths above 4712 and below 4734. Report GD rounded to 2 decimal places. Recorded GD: 1.00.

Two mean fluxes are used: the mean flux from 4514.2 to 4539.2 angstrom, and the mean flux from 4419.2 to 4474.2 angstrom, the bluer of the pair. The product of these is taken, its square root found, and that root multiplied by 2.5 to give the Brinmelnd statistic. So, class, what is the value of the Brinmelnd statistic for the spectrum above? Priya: 24.7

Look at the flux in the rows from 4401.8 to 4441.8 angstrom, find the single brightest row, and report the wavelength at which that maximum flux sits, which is 4420.5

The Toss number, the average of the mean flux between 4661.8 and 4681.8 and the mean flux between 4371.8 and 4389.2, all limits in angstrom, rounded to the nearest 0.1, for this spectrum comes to 9.6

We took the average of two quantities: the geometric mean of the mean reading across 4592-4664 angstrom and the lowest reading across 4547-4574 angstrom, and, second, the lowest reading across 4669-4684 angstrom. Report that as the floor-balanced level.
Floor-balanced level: 9.7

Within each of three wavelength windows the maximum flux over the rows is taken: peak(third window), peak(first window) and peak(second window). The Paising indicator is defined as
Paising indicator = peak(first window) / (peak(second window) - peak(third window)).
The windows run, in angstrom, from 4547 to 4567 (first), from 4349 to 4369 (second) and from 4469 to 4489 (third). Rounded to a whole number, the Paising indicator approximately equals -15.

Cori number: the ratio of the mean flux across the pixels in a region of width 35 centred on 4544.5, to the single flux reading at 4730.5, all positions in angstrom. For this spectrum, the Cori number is 0.95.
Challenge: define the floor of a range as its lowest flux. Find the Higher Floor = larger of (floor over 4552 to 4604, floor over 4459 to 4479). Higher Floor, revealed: 9.45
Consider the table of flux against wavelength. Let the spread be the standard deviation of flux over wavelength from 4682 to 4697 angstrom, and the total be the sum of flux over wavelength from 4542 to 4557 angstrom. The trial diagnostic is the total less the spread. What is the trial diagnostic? 55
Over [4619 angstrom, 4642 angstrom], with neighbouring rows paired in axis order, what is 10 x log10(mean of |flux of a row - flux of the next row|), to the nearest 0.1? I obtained -2.8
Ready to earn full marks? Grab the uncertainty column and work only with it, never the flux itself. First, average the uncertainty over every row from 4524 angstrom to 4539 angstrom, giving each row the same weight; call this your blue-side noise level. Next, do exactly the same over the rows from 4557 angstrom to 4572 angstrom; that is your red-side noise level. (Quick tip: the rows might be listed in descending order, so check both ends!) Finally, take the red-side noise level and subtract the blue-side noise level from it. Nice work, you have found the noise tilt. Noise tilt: 0.00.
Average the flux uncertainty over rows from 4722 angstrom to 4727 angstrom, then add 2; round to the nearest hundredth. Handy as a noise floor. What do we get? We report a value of 2.46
